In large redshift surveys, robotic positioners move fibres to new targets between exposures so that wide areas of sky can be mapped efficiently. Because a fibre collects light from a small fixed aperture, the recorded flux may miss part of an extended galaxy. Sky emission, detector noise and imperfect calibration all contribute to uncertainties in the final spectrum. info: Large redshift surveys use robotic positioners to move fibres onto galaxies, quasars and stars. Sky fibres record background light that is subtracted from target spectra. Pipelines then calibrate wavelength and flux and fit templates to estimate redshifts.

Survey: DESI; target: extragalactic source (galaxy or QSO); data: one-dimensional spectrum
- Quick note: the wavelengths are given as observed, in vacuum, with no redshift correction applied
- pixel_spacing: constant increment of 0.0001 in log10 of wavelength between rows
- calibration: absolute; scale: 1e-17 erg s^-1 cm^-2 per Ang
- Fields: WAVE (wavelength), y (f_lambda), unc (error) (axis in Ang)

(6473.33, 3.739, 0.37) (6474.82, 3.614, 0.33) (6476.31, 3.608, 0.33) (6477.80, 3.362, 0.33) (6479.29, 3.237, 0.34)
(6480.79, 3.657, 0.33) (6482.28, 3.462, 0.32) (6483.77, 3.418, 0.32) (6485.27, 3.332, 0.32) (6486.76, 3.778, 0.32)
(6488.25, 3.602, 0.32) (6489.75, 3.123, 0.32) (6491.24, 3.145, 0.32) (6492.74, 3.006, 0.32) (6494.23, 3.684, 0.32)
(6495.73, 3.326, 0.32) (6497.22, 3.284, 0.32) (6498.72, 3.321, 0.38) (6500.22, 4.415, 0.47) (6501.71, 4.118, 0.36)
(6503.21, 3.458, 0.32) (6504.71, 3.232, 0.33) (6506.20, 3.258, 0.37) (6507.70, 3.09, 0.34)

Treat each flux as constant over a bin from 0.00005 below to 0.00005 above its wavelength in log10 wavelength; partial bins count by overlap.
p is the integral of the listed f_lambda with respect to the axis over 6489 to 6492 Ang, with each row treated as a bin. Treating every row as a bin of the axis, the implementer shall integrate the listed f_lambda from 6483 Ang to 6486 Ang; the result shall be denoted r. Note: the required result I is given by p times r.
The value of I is 95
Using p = 9.4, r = 10.1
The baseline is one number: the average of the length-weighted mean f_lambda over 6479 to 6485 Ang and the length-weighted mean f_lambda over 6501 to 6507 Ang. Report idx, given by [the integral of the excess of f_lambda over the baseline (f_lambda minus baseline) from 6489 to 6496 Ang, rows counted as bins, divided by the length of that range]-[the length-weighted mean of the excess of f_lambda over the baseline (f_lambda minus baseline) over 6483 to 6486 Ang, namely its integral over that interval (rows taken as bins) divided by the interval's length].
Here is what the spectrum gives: -0.1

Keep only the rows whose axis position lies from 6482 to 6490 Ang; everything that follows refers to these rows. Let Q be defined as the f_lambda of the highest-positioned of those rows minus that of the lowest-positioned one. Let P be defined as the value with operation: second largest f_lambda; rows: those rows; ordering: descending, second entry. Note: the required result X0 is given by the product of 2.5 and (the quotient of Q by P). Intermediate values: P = 3.602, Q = -0.3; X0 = -0.24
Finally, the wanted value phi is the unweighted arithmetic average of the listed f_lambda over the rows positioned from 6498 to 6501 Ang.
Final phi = 3.87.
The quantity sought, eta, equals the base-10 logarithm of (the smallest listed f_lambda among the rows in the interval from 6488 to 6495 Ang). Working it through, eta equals 0.478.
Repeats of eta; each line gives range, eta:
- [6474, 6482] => 0.510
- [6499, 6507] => 0.509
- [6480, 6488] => 0.523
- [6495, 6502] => 0.516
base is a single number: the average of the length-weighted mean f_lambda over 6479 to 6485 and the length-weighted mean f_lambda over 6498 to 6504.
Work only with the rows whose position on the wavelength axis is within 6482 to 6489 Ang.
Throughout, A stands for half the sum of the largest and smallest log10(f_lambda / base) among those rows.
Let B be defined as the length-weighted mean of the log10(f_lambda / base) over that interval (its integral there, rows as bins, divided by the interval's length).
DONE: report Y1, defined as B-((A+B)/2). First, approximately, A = -0.011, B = -0.01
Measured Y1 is -0.002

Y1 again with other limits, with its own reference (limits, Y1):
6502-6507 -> 0.002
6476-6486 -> -0.001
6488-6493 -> -0.006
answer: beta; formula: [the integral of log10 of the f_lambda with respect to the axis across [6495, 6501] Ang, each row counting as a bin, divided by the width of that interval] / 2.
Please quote 0.276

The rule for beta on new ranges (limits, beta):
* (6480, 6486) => 0.269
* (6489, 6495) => 0.254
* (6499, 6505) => 0.289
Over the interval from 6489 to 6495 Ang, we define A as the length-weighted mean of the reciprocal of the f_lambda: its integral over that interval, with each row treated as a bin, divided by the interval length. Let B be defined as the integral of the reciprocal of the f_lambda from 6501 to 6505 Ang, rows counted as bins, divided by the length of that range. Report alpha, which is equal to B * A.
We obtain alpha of 0.086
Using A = 0.310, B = 0.277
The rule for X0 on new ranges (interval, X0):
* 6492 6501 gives 0.96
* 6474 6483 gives -0.11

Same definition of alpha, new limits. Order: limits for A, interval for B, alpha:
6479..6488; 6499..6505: 0.076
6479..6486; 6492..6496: 0.088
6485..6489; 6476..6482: 0.081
